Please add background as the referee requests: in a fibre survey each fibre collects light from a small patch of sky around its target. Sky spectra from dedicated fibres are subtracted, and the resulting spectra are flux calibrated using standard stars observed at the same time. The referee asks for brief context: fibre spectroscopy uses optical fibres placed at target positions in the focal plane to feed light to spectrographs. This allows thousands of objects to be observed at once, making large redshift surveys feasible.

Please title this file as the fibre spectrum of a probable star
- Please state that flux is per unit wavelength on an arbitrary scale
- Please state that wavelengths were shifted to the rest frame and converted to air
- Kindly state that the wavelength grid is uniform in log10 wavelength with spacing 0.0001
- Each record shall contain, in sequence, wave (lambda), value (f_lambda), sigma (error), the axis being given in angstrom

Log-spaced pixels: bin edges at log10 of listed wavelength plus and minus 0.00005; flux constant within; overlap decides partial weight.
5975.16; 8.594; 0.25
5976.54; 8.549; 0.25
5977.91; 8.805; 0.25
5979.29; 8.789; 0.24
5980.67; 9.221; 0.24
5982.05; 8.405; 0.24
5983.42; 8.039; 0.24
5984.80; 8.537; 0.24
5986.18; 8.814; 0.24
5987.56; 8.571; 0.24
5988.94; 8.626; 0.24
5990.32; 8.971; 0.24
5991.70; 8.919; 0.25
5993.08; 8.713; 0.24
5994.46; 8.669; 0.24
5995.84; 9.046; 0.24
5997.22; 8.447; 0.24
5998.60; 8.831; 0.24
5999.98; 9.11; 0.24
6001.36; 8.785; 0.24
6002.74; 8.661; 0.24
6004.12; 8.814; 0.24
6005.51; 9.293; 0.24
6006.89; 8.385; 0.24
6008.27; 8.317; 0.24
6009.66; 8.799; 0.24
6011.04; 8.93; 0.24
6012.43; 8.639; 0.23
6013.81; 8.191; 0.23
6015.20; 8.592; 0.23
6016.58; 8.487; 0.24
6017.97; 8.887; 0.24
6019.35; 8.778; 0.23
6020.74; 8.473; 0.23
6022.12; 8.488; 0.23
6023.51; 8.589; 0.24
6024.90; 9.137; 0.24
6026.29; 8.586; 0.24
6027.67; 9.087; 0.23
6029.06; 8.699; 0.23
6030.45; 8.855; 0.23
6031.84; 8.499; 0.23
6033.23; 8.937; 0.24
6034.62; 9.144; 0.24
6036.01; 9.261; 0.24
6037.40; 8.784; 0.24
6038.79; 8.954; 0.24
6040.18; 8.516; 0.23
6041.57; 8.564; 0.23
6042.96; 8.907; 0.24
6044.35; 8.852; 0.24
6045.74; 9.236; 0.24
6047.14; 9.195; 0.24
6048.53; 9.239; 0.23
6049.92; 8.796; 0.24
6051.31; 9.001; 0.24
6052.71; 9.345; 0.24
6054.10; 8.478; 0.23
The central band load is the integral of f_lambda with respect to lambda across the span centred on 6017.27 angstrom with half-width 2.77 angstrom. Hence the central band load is 48.1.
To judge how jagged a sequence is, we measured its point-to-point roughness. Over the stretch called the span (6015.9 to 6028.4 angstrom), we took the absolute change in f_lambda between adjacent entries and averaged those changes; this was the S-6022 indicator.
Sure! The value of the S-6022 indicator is 0.32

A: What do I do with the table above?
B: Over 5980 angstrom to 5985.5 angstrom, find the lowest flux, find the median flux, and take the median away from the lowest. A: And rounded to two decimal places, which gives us -0.43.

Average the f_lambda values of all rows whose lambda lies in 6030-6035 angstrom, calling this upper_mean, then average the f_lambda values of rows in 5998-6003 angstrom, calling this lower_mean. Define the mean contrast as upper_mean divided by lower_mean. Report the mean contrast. 1.00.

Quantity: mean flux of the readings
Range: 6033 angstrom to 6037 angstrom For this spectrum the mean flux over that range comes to 9.11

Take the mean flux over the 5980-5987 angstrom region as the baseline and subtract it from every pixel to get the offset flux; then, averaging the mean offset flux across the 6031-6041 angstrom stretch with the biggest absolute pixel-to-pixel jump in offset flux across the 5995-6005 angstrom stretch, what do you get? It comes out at 0.43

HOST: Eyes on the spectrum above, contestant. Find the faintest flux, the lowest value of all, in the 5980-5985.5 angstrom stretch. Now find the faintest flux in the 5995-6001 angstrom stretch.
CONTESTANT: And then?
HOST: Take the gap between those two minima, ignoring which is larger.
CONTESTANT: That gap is 0.41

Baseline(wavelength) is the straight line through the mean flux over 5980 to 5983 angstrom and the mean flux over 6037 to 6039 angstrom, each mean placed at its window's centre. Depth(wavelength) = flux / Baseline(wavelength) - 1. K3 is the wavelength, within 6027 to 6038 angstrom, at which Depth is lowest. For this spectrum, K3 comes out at 6031.84 angstrom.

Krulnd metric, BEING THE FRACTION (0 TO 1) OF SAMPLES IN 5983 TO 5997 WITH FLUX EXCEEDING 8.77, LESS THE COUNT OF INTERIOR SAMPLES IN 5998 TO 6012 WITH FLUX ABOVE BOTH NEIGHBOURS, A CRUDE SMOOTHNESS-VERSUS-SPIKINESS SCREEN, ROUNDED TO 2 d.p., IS -1.60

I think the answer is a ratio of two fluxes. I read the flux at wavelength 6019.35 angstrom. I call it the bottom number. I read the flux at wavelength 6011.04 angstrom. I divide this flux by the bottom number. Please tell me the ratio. 1.02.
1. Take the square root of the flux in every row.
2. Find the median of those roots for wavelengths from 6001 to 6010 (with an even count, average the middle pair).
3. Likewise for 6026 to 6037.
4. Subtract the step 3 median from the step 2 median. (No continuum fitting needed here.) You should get -0.02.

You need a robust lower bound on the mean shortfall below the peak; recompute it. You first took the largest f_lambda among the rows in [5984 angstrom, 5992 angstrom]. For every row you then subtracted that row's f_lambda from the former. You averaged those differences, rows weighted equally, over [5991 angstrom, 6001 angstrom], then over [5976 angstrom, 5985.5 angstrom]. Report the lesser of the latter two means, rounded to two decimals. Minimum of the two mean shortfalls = 0.15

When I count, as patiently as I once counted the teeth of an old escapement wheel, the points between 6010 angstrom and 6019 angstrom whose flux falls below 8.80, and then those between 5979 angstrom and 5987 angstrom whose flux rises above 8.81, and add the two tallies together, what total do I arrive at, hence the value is 6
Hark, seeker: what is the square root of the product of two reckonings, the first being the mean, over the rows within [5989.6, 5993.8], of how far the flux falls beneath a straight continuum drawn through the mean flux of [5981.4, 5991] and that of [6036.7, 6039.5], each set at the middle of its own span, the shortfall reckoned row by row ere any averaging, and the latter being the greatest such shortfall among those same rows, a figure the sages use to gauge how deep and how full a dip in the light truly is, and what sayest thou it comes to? 0.17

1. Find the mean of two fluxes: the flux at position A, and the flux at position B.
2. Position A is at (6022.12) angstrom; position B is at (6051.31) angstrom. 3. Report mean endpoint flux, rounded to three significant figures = 8.74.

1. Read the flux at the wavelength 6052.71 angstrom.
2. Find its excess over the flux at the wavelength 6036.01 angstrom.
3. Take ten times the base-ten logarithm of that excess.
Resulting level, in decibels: -11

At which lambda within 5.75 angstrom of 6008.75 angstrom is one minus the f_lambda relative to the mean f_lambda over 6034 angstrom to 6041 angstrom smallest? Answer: 6005.51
